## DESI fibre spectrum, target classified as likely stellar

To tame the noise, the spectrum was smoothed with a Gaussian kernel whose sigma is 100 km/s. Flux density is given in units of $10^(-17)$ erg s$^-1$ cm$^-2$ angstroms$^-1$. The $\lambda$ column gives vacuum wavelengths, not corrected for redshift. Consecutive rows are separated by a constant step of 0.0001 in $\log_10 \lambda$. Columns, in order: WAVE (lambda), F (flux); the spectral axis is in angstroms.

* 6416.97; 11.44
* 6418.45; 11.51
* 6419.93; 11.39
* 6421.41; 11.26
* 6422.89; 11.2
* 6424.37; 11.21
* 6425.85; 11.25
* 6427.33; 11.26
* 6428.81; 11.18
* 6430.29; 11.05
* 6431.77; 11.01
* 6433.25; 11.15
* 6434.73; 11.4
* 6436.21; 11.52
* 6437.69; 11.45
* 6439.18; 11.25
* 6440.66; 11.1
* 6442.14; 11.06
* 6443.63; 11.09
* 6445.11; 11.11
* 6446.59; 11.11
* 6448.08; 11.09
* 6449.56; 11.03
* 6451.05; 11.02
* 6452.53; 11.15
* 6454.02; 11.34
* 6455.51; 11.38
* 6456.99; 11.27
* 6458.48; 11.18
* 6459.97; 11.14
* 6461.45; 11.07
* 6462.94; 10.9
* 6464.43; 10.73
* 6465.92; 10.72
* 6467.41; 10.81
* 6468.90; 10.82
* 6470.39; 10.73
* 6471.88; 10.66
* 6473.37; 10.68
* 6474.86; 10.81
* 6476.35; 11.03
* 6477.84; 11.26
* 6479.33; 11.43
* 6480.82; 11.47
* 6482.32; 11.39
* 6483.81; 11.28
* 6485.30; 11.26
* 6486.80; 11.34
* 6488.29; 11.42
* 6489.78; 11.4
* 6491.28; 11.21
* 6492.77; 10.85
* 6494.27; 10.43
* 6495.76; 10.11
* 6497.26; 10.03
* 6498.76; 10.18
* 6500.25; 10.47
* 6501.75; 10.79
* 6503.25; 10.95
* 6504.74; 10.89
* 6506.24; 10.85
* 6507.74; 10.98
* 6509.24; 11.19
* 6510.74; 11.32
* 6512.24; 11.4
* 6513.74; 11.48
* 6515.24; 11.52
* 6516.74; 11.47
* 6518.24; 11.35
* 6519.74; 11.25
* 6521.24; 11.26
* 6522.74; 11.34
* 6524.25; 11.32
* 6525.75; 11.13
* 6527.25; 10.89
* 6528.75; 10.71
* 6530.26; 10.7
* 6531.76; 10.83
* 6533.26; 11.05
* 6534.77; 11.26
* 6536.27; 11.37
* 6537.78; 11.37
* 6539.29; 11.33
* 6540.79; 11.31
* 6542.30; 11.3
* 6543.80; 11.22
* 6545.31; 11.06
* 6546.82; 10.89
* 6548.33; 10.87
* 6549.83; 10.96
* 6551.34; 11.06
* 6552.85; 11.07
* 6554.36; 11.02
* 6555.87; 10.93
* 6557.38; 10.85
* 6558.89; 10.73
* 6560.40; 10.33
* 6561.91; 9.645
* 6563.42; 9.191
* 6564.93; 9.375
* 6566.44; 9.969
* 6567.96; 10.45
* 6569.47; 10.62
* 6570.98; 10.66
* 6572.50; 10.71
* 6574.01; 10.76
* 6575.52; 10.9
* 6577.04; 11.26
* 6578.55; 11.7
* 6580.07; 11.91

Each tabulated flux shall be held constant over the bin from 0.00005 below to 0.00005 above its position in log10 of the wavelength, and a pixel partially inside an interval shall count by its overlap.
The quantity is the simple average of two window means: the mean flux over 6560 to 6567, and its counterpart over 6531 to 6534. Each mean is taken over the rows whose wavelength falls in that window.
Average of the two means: 10.32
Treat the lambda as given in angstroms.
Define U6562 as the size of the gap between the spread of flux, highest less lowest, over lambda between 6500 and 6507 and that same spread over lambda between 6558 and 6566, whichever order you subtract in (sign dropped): 1.1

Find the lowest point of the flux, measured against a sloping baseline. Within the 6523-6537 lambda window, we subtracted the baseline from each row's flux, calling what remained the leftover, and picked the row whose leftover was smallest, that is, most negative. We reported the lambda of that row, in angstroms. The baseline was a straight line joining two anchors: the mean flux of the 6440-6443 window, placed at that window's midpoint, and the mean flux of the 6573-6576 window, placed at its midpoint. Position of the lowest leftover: 6530.26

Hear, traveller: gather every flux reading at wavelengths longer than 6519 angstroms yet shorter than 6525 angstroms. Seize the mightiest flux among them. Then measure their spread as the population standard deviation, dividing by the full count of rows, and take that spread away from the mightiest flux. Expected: 11.3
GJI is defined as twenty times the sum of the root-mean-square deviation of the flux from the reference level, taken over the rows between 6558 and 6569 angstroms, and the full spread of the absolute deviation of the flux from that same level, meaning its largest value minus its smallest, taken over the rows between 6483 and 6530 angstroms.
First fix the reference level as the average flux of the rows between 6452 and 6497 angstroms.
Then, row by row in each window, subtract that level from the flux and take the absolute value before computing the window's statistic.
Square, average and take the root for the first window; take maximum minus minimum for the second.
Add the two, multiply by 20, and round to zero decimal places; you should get 43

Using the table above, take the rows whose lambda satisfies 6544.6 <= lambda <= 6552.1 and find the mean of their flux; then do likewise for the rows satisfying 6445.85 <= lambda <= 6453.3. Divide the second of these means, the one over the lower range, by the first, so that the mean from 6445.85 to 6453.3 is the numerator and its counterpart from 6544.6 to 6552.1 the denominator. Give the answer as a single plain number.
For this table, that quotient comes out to 1.01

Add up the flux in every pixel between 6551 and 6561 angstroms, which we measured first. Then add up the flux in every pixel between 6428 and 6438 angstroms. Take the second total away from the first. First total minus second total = -3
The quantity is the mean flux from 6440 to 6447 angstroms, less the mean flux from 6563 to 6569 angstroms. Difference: 1.3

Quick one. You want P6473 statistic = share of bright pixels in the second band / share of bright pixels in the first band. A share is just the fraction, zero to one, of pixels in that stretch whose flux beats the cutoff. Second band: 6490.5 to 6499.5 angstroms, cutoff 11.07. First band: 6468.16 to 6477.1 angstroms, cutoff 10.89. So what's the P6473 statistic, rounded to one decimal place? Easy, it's 1.0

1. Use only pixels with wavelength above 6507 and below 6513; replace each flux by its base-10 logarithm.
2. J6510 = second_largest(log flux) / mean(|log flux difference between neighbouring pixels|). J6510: 194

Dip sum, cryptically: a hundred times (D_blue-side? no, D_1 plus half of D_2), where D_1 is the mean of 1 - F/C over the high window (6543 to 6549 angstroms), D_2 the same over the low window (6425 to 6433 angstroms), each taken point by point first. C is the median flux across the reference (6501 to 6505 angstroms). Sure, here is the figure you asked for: -2.3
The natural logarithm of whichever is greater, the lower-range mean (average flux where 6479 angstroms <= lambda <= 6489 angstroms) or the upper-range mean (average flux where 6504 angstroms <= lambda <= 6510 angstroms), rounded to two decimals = 2.43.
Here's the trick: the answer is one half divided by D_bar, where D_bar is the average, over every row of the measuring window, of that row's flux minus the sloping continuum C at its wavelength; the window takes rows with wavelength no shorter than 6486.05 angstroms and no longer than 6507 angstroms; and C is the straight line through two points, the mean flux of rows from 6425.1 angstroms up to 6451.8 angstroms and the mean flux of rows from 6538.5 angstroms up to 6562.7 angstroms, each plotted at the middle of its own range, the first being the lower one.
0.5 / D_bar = -1.9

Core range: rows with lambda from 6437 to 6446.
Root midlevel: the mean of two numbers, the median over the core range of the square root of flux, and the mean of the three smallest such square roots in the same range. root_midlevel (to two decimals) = 3.33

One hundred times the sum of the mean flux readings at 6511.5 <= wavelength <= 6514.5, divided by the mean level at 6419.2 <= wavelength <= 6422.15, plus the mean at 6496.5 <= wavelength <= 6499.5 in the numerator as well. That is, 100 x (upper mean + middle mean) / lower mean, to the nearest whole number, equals 190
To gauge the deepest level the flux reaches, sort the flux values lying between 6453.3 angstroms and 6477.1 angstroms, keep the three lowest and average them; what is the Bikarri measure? 10.7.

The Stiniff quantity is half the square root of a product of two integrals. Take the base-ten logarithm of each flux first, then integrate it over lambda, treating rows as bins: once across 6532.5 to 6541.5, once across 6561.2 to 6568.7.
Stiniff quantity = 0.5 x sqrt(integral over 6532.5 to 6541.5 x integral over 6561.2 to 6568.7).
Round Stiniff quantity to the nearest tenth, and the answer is 4.2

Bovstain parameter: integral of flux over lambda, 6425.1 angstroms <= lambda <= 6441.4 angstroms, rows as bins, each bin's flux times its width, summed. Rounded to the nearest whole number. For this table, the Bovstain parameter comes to 183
